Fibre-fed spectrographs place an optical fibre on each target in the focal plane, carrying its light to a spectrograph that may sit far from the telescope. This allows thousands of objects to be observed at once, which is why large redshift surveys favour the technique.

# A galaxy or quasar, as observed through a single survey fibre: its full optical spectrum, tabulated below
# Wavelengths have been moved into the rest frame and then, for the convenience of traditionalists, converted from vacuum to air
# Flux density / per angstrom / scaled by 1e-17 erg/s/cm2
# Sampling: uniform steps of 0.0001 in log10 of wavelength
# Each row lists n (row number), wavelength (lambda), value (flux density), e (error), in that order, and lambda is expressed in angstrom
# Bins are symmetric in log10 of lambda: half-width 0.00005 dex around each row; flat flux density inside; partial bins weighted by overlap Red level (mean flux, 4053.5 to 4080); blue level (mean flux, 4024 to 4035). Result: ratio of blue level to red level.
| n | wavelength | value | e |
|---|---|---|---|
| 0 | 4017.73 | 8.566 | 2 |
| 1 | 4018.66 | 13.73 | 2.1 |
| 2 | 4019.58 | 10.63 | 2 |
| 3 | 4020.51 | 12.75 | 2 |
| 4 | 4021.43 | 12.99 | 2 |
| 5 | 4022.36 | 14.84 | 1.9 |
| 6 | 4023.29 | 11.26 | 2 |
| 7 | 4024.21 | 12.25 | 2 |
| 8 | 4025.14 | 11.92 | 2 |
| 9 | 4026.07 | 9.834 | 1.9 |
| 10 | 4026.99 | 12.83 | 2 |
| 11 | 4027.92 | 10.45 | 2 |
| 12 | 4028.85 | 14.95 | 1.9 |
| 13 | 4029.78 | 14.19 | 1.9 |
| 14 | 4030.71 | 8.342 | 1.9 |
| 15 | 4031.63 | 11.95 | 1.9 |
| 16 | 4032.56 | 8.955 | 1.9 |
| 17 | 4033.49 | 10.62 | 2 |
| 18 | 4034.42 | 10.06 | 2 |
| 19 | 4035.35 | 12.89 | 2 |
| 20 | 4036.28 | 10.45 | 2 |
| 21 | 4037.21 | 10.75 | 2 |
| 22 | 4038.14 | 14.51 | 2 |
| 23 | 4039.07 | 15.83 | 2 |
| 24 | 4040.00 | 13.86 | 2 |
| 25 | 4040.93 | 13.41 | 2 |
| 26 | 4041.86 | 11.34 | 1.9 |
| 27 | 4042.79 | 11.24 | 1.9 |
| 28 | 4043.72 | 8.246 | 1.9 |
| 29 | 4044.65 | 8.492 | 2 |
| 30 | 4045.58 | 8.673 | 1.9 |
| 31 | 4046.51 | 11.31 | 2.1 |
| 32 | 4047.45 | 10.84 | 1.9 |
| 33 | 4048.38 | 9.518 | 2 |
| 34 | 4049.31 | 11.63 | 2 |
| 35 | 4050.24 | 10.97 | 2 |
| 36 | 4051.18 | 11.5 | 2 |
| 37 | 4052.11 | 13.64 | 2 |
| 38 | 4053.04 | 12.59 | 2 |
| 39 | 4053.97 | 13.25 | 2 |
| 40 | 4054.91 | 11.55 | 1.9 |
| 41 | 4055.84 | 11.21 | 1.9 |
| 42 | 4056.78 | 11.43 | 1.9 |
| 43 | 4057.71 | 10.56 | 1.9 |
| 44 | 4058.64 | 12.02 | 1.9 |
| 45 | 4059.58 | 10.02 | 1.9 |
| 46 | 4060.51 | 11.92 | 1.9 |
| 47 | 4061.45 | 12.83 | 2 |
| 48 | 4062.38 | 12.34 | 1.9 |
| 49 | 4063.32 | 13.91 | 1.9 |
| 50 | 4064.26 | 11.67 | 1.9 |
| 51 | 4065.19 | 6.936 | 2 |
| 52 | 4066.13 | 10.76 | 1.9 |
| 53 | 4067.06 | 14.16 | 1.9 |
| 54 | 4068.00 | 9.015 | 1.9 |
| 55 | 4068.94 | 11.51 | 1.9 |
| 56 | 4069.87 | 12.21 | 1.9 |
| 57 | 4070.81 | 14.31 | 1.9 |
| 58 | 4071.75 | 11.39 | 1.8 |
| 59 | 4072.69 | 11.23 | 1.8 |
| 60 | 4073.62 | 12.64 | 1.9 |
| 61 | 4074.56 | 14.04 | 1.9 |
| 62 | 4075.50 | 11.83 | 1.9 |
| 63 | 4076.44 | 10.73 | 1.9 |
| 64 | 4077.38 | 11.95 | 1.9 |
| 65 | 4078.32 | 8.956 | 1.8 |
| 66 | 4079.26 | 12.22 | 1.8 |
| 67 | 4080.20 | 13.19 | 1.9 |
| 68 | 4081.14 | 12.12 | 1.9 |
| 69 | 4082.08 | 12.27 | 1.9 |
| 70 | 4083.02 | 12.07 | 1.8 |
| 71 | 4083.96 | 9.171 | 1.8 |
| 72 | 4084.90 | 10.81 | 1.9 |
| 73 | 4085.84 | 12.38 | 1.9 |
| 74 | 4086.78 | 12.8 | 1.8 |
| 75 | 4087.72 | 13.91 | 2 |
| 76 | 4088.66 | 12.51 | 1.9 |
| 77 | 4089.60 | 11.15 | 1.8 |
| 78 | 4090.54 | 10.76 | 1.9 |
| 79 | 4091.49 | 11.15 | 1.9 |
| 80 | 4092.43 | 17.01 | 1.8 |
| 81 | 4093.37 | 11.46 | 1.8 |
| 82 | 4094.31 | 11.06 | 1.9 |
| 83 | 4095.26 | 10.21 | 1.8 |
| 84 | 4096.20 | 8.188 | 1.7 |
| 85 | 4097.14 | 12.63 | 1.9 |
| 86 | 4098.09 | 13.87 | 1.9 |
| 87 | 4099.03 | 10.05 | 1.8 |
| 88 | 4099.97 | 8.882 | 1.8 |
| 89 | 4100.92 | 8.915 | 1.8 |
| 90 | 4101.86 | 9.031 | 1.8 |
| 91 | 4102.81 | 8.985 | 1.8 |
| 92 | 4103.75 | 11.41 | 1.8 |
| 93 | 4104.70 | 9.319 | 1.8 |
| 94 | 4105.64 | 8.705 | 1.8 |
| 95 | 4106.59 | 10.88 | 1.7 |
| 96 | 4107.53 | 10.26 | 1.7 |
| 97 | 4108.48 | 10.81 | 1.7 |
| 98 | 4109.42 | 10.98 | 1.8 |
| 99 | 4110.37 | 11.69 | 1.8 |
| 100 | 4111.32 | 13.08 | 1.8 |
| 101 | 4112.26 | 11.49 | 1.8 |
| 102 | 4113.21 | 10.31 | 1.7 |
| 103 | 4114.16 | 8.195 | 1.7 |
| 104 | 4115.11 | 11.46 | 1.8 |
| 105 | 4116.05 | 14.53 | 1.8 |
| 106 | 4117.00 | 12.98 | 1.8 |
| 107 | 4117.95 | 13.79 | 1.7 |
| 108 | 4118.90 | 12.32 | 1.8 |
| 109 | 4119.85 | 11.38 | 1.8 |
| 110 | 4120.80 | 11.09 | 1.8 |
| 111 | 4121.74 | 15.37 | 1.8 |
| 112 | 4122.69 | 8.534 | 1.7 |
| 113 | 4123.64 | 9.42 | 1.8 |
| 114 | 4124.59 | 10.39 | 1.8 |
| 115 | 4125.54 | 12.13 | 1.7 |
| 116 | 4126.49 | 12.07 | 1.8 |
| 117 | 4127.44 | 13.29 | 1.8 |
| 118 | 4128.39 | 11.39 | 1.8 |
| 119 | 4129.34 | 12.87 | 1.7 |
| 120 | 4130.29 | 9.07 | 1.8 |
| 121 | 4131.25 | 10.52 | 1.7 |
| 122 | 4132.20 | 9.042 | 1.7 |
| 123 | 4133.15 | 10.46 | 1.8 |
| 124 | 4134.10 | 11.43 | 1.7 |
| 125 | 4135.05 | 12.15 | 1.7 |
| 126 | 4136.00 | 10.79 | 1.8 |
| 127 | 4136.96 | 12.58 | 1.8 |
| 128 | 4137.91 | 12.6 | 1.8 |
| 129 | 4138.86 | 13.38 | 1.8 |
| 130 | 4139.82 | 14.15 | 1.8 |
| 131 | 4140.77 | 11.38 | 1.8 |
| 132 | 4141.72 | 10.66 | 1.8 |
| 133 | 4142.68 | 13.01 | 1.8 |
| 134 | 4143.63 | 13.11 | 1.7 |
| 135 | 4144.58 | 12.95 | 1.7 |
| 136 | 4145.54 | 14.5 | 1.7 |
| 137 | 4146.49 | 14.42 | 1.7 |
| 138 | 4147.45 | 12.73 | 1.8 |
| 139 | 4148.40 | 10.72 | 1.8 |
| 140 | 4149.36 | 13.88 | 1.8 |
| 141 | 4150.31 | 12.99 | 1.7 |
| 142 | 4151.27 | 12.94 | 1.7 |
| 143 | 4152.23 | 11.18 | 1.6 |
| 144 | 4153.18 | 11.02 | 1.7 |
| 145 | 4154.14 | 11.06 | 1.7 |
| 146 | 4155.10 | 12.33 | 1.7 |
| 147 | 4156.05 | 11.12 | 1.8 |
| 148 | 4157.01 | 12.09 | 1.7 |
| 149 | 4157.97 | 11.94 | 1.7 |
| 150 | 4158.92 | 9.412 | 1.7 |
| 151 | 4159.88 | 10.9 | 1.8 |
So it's 0.97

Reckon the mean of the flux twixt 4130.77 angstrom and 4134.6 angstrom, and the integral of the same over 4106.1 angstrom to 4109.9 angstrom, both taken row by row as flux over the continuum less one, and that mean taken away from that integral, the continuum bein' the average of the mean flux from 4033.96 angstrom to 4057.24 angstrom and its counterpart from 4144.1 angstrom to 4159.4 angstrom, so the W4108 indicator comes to -0.24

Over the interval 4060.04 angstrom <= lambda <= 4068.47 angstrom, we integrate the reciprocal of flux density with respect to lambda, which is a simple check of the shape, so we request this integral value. 0.77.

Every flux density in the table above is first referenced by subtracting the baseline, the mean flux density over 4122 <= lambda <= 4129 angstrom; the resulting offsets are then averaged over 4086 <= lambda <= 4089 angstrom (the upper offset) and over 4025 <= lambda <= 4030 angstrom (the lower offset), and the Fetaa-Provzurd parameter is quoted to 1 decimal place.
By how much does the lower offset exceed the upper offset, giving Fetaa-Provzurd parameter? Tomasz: -0.7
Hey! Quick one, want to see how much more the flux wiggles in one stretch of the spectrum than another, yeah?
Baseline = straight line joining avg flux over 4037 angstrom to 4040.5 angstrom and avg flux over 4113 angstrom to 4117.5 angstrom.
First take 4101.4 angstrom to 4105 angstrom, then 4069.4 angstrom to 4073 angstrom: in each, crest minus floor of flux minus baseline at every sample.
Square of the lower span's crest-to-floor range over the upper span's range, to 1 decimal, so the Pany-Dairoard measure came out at 1.5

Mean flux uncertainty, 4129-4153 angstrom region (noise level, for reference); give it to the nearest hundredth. 1.75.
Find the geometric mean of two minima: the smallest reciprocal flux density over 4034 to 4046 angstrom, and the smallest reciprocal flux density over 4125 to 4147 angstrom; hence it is 0.0660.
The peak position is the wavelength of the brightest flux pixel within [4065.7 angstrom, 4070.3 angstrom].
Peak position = 4067.06 angstrom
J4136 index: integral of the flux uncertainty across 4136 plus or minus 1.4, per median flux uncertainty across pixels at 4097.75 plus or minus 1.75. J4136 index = 3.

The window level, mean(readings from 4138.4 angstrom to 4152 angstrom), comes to 12.9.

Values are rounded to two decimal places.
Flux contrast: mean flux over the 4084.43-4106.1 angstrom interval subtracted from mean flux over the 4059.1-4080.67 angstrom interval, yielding 0.63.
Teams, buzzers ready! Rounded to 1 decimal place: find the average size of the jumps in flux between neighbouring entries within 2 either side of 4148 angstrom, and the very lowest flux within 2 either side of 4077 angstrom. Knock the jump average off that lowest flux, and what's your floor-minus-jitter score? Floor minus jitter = 6.7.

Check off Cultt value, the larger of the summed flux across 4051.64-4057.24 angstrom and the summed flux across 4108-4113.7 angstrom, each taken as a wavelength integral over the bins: 69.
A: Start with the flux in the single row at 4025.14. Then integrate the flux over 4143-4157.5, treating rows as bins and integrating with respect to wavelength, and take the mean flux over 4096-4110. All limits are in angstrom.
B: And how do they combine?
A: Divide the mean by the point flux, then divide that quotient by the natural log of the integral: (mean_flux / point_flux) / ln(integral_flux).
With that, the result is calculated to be 0.165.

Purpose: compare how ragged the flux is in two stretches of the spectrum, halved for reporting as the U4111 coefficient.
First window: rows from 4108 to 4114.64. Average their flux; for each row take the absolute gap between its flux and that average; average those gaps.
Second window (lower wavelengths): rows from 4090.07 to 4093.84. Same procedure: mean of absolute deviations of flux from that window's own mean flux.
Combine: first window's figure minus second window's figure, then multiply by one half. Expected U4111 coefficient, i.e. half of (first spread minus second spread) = -0.6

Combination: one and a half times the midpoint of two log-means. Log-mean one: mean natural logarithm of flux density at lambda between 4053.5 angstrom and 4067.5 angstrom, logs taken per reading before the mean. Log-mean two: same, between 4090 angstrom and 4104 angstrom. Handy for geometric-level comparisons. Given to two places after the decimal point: 3.61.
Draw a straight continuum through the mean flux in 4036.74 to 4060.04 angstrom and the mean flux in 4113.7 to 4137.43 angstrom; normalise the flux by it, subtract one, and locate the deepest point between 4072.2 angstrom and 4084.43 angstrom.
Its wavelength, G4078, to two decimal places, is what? 4078.32 angstrom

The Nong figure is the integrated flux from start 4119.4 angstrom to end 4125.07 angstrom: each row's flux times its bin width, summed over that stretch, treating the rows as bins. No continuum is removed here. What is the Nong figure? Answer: 63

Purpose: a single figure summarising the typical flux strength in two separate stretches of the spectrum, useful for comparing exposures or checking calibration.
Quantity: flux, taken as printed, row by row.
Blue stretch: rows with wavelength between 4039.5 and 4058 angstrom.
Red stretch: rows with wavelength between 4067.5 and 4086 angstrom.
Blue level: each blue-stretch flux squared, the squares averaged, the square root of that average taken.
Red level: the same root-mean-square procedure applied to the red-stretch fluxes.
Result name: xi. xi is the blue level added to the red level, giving 23.2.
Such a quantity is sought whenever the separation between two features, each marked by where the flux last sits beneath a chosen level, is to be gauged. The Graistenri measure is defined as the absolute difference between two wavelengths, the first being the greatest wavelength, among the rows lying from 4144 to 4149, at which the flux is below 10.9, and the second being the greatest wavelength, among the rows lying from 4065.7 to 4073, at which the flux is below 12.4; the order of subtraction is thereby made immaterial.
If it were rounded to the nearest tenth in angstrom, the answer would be 75.7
